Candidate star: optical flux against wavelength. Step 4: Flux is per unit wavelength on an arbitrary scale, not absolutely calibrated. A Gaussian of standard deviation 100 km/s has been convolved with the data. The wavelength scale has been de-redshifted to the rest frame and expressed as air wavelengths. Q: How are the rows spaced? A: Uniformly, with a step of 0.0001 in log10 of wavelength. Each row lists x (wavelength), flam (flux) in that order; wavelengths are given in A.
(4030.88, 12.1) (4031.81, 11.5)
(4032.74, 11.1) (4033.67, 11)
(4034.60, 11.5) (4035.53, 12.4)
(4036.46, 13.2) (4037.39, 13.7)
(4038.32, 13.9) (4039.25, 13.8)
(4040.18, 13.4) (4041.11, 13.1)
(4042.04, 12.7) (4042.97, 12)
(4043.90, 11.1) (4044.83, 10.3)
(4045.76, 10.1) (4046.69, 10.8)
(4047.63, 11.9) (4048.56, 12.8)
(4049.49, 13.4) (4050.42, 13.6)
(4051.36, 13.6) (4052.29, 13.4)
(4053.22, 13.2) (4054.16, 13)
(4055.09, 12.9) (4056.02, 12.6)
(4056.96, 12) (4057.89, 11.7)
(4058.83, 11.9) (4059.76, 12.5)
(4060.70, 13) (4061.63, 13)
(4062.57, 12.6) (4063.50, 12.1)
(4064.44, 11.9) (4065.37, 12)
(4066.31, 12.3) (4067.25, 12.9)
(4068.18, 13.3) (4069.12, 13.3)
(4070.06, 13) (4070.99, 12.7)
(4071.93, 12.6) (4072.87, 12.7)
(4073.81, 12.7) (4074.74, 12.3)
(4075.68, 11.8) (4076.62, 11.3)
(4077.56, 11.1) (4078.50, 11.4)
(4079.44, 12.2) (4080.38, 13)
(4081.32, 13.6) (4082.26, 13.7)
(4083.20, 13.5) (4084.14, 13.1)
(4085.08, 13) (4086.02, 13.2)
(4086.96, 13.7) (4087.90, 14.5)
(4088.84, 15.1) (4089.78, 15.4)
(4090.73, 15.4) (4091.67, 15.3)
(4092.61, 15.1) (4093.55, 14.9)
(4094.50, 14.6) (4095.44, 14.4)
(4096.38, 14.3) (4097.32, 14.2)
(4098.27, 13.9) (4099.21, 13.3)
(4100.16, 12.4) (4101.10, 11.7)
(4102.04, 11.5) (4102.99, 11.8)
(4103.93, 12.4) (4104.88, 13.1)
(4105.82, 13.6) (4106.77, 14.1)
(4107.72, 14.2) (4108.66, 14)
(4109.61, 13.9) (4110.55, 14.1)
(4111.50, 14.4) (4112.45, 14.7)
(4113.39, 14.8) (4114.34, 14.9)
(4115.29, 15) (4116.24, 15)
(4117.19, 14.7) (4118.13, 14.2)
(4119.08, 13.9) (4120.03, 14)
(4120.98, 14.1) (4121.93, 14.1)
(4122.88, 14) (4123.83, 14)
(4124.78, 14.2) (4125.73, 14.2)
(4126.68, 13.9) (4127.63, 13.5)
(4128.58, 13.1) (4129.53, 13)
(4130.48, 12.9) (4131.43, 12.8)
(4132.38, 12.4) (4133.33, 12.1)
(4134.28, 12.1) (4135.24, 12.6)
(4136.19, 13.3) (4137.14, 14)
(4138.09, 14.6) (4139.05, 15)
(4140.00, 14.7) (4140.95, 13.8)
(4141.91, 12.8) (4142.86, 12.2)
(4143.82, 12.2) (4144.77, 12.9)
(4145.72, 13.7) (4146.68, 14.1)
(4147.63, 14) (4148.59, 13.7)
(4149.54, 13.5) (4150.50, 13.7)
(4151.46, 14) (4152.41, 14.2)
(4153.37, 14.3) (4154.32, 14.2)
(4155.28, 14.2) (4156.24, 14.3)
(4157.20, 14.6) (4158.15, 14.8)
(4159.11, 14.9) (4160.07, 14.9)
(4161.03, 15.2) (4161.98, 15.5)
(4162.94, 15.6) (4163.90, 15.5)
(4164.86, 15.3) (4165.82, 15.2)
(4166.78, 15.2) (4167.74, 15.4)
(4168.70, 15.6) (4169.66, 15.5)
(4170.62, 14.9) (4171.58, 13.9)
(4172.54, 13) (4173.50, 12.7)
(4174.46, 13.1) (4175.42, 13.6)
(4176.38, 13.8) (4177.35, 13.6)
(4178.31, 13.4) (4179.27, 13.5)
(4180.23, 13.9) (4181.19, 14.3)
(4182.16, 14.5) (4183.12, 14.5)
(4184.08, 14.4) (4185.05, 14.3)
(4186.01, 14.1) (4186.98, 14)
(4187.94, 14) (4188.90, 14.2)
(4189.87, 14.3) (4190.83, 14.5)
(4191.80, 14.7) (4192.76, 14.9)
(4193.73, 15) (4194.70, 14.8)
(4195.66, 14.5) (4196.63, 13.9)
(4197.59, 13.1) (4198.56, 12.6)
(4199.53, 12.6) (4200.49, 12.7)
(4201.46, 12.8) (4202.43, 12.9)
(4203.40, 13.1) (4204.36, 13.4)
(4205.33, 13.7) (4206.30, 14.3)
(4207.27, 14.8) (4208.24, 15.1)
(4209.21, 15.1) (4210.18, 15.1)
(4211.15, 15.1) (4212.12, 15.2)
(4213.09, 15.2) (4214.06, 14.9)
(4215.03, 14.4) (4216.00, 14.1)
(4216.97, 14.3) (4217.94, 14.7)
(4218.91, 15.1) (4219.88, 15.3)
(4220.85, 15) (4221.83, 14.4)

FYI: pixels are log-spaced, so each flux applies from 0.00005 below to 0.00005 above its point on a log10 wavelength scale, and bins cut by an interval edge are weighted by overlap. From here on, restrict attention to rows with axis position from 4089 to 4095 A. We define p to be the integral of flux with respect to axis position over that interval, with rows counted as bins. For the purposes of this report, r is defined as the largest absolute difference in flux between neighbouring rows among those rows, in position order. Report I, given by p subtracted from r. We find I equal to -90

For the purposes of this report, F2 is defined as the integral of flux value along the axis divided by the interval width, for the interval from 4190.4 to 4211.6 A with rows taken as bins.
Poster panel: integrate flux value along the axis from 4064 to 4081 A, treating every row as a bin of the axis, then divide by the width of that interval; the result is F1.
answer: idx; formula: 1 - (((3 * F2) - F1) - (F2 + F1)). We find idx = -2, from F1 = 12.4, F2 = 14.0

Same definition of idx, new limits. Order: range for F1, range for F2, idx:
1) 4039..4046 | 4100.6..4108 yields 0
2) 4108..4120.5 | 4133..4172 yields 1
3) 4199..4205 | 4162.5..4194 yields -2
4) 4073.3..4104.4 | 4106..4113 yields -1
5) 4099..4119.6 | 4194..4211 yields 1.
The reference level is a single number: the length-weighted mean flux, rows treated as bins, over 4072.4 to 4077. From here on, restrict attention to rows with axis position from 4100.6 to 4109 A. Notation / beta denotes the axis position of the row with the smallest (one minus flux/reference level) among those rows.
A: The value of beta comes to 4107.72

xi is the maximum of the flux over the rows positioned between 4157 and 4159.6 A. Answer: 14.9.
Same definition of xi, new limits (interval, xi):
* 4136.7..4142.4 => 15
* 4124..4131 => 14.2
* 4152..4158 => 14.6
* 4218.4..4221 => 15.3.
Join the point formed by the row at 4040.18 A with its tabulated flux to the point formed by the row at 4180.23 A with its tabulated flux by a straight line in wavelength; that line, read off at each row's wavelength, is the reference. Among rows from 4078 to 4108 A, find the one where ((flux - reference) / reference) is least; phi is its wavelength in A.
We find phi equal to 4078.50 A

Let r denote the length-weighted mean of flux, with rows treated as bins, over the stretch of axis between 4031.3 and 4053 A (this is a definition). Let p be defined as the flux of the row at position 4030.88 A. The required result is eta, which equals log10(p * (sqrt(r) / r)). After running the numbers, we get 0.54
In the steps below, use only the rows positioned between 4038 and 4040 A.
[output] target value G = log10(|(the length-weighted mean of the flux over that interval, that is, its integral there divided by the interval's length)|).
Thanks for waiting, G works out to 1.14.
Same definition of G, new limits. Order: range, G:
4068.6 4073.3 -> 1.11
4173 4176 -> 1.12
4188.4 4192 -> 1.16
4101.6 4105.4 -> 1.09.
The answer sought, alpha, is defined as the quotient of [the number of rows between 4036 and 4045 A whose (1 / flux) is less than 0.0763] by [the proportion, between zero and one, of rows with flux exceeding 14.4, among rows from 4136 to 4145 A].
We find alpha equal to 17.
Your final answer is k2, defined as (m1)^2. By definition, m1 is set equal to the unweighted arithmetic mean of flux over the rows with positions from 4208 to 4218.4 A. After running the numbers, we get 220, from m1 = 14.8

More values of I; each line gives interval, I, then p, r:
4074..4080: -70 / 71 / 0.80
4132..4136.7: -58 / 59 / 0.70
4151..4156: -71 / 71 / 0.20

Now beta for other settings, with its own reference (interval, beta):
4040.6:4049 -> 4041.11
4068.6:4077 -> 4069.12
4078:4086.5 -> 4082.26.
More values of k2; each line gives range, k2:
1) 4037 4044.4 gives 168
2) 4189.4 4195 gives 216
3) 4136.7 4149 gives 187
